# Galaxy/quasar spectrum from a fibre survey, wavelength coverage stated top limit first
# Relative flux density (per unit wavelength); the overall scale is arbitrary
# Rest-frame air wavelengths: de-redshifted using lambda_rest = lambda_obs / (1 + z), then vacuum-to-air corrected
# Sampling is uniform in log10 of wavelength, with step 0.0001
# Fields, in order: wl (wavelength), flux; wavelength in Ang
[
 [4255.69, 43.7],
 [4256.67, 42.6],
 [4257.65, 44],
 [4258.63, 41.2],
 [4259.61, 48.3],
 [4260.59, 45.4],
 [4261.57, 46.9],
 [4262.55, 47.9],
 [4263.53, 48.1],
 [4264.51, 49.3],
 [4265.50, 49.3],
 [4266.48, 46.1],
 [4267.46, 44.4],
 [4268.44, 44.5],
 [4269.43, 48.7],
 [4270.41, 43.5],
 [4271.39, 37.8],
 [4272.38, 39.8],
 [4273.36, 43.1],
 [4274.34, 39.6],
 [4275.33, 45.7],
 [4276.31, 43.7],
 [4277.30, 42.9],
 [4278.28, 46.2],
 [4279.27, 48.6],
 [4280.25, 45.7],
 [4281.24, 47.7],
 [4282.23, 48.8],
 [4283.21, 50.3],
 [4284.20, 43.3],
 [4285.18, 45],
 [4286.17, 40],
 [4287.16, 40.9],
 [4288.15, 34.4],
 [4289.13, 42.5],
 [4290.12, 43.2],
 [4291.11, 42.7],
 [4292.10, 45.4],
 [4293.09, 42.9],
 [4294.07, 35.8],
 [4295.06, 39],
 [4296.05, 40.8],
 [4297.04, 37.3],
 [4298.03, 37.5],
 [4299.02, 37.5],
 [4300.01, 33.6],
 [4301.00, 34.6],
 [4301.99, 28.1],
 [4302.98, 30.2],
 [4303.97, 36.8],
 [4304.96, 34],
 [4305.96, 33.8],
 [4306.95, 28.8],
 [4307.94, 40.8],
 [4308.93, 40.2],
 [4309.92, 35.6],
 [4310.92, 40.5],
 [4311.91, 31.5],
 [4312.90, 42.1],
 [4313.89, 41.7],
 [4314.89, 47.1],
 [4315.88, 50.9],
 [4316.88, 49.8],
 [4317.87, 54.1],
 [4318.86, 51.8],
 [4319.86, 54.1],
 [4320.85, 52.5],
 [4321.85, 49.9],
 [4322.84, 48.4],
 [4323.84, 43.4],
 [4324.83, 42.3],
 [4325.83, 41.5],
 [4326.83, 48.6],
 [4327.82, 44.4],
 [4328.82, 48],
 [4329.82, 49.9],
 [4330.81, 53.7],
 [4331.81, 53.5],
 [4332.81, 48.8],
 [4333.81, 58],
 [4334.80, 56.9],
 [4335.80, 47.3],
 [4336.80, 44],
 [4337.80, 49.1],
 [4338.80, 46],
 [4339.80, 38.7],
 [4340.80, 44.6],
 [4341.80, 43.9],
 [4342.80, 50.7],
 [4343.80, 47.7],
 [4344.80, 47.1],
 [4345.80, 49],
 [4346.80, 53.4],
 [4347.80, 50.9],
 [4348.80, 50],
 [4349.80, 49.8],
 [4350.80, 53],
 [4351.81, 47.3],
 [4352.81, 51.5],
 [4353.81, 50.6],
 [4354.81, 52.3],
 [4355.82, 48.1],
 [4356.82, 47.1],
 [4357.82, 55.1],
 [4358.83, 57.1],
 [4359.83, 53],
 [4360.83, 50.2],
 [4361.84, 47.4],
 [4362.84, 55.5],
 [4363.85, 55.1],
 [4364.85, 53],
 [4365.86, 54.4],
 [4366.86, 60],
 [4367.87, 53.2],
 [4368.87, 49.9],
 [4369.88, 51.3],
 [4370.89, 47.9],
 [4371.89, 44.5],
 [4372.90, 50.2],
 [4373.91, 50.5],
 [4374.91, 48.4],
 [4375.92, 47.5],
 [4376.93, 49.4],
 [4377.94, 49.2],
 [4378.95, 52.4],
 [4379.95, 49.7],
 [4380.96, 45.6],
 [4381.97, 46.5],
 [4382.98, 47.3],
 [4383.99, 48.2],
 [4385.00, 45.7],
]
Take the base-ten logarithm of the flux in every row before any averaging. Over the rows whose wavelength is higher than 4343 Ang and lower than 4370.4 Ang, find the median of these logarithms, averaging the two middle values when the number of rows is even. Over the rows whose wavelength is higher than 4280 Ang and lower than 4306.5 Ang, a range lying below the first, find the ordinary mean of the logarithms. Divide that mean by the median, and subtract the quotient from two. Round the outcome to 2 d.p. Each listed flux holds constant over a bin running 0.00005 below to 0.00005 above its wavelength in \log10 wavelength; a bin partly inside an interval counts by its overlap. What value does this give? 1.07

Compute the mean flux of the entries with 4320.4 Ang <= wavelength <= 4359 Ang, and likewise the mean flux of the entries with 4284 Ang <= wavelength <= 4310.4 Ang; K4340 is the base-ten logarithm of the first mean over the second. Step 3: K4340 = 0.11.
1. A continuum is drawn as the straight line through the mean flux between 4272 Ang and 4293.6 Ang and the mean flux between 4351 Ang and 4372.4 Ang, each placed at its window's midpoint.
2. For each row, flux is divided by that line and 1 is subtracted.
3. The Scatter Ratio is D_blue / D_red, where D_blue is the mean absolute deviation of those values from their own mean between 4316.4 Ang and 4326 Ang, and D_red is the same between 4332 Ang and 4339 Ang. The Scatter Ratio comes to 0.98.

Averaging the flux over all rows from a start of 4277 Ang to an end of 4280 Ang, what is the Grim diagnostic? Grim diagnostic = 46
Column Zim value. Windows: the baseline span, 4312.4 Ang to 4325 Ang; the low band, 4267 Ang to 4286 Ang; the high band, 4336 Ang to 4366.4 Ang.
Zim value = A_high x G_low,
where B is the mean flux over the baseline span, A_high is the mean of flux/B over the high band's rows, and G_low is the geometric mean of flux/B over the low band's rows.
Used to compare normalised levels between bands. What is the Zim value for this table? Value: 0.95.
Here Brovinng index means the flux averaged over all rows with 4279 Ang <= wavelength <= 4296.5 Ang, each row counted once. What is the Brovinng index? 43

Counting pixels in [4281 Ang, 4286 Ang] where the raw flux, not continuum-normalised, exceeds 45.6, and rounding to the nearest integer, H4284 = 3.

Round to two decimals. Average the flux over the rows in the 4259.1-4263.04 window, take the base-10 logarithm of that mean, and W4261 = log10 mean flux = 1.67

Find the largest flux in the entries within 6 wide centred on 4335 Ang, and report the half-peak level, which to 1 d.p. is 29.0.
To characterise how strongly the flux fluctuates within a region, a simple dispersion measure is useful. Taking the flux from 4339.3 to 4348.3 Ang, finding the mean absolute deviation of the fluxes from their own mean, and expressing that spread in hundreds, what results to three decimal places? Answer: 0.033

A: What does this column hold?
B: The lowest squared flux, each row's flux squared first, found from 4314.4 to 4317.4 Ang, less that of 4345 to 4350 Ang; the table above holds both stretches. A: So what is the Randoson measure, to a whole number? -183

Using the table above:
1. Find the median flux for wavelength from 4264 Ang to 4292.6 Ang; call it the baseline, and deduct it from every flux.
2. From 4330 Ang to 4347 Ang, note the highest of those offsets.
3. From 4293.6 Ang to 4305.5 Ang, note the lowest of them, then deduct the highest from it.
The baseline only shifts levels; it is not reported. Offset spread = -30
